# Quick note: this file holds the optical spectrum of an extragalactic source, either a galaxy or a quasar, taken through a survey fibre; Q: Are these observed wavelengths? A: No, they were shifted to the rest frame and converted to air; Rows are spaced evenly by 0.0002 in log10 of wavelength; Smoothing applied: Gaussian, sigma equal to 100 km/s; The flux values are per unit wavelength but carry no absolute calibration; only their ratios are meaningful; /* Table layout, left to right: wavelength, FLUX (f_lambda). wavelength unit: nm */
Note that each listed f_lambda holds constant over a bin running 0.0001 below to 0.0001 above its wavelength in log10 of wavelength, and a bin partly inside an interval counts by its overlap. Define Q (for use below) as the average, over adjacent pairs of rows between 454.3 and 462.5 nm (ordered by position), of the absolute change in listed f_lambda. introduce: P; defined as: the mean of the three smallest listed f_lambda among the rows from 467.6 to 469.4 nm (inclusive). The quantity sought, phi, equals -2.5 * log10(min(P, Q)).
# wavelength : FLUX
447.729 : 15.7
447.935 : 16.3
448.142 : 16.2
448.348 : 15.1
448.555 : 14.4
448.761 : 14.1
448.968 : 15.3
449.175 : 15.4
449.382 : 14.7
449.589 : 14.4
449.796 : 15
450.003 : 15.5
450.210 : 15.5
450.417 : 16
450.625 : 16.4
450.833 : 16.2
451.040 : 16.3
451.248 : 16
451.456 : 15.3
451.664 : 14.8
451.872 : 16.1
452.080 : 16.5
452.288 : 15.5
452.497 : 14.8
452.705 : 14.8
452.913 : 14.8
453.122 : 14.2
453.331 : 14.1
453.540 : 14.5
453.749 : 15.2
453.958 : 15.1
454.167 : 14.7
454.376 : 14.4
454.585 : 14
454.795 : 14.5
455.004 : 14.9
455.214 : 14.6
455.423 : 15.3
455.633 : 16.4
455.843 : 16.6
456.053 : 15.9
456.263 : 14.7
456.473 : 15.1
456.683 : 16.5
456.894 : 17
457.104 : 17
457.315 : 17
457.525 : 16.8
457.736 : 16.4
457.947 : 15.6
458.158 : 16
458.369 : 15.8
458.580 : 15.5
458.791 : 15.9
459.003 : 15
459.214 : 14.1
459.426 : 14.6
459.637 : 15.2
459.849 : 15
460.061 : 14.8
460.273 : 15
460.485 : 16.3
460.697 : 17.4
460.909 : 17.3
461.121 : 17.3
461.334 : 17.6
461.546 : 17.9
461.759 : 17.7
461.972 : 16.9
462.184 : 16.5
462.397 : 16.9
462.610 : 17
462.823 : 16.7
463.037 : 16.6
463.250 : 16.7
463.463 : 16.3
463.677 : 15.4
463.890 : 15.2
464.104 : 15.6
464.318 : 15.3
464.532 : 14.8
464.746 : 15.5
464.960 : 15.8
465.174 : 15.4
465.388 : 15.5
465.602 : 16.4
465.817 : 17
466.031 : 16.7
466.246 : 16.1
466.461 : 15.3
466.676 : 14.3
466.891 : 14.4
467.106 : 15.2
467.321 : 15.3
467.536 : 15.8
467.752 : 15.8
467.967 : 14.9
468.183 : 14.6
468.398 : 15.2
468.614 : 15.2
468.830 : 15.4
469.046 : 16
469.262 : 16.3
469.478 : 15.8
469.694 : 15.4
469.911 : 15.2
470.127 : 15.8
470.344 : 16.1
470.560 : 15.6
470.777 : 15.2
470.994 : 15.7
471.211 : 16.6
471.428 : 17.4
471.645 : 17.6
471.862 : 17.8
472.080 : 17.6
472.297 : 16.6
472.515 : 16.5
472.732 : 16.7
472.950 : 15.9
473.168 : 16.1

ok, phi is 0.76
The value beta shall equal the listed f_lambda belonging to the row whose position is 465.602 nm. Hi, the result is 16.4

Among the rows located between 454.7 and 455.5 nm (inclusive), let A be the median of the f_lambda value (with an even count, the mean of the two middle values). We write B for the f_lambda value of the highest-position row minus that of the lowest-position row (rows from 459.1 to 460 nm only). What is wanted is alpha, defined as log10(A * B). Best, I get 1.1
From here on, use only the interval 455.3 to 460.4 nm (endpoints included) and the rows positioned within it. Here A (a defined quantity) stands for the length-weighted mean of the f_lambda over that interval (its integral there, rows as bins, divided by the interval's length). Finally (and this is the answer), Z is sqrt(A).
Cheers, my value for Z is 3.96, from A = 15.7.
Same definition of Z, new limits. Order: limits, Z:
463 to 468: 3.95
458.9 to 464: 4.03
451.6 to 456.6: 3.88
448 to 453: 3.92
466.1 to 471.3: 3.93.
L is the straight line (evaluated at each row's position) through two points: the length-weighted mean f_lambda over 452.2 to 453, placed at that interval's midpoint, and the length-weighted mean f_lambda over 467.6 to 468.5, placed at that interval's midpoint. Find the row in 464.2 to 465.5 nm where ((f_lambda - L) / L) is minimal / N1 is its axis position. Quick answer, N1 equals 464.532 nm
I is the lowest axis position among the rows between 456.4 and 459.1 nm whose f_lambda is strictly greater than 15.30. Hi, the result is 456.683 nm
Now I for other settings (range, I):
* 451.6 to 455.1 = 451.872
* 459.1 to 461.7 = 460.485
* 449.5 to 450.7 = 450.003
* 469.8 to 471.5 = 470.127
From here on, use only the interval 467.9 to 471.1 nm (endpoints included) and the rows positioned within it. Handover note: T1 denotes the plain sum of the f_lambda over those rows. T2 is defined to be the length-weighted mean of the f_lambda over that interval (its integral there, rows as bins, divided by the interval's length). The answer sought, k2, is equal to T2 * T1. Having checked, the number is 3602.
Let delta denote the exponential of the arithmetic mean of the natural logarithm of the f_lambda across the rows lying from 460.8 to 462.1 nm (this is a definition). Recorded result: 17.4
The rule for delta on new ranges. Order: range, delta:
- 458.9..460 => 14.8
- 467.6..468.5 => 15.1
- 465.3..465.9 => 16.3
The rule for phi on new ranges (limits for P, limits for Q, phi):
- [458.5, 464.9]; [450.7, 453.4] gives 0.81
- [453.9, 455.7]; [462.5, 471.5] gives 0.87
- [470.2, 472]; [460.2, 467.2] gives 0.84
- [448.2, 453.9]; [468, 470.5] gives 1.08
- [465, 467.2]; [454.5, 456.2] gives 0.64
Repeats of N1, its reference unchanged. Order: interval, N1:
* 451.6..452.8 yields 452.705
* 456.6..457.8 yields 457.736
